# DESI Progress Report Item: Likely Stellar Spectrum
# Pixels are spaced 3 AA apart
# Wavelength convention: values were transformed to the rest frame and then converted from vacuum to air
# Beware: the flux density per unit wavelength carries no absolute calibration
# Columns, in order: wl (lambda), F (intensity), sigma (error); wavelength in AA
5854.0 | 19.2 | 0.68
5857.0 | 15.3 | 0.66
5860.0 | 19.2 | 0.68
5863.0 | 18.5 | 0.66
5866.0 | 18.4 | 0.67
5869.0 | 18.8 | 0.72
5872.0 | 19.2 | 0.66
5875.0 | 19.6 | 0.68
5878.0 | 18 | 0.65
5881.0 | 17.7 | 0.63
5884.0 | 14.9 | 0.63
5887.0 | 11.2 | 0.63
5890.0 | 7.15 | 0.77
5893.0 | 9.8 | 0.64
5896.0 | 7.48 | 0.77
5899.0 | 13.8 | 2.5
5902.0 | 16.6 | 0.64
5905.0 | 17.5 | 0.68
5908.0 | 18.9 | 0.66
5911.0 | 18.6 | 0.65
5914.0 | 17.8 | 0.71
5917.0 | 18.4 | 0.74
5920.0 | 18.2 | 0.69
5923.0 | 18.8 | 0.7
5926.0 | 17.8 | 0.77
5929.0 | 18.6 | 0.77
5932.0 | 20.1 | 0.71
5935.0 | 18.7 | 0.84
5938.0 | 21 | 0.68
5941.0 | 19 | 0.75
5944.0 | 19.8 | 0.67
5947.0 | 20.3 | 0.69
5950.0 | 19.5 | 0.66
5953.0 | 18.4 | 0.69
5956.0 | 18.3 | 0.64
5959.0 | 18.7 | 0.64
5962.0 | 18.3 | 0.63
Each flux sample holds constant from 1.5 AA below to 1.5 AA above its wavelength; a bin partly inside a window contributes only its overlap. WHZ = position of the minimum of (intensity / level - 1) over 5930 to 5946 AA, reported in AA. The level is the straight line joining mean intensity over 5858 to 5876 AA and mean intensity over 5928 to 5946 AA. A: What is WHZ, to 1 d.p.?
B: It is 5935.0 AA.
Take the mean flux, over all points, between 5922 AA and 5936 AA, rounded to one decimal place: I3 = 18.8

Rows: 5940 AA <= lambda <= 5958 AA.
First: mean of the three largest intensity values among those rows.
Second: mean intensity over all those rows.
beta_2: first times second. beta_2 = 382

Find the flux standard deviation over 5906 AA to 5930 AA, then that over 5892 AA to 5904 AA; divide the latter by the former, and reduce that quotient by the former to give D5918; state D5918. 9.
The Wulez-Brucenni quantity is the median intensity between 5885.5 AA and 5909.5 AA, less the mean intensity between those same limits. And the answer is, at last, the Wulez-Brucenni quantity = -0.30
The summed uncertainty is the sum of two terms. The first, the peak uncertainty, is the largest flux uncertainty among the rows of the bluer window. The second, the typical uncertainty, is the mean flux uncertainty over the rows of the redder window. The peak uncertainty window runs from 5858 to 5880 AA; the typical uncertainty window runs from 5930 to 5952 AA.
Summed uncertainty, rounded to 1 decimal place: 1.4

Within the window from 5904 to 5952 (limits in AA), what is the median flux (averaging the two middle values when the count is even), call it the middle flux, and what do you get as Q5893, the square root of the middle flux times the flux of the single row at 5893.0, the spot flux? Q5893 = 13.6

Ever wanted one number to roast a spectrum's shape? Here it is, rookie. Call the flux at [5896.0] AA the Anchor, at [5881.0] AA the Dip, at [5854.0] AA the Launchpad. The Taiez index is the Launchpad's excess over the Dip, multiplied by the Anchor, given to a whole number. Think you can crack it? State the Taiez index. 11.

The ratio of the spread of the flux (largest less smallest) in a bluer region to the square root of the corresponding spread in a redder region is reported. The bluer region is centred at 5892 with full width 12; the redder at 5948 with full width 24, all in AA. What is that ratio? 2.5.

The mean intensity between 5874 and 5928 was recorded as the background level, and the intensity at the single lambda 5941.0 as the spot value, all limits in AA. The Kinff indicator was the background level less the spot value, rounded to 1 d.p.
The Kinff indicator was -3.3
